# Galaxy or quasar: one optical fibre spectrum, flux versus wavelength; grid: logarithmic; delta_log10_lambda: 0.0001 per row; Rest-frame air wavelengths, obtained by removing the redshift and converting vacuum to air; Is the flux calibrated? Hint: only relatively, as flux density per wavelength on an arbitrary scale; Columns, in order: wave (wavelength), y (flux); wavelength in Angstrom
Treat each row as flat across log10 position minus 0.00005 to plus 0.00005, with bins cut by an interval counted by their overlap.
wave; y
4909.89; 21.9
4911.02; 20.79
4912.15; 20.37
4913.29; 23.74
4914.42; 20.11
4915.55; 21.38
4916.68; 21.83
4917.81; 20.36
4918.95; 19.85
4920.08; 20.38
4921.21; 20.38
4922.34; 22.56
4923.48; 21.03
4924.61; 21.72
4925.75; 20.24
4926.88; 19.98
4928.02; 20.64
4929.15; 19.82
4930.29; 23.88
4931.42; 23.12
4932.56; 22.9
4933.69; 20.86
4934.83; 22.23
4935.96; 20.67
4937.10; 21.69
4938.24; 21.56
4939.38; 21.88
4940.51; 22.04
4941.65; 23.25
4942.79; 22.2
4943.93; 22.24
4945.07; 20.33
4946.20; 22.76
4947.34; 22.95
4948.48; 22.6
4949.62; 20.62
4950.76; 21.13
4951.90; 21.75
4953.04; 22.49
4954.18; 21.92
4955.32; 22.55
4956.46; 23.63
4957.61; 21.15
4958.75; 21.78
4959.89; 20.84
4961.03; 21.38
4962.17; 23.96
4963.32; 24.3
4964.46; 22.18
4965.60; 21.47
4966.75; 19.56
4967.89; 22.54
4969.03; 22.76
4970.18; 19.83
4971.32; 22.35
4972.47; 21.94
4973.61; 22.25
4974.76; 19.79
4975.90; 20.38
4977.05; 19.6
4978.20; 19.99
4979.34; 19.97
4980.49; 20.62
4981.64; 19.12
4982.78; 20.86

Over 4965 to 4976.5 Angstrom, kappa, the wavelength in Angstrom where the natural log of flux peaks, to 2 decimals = 4969.03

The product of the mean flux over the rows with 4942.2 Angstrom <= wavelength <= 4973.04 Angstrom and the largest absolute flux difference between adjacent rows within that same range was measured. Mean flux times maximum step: 65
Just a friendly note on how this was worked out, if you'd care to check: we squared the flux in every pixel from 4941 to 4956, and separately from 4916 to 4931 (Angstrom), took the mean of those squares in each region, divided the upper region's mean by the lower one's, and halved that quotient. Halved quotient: 0.552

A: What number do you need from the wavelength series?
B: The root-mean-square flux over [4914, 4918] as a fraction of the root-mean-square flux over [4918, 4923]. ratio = 1.01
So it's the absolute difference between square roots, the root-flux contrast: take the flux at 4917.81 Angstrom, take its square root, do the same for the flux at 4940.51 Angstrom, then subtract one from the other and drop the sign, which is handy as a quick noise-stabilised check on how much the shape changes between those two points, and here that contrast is 0.18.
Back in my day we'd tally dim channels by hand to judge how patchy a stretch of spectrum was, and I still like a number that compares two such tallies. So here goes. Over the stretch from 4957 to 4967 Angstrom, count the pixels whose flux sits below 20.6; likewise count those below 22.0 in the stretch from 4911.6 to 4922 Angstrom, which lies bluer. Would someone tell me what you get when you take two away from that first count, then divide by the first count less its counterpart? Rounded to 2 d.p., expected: 0.14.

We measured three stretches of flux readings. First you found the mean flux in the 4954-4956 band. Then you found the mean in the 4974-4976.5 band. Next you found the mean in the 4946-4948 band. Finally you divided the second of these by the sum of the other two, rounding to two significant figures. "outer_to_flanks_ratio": 0.45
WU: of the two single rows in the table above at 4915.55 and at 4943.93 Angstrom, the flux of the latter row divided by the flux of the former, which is 1.04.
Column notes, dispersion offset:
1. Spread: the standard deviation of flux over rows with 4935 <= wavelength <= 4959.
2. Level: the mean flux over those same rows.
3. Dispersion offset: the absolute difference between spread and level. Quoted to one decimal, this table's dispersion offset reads 21.1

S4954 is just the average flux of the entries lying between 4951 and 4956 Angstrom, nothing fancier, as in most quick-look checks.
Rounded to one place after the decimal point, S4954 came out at 22.2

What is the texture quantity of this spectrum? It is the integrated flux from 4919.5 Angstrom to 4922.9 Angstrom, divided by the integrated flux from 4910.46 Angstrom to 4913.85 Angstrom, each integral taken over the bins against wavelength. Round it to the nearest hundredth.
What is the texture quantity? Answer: 0.98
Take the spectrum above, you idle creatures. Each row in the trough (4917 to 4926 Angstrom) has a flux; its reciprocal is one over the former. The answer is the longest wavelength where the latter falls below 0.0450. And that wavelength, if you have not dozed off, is 4922.34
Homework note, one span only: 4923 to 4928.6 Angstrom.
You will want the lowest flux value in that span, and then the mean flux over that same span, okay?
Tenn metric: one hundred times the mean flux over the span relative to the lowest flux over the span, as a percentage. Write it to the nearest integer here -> 104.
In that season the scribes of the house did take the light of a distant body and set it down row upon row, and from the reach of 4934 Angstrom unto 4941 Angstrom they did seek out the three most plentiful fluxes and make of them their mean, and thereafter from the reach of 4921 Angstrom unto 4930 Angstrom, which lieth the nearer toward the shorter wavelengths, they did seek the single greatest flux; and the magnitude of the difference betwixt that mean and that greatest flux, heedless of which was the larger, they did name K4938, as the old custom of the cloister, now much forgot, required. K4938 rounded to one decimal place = 0.5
